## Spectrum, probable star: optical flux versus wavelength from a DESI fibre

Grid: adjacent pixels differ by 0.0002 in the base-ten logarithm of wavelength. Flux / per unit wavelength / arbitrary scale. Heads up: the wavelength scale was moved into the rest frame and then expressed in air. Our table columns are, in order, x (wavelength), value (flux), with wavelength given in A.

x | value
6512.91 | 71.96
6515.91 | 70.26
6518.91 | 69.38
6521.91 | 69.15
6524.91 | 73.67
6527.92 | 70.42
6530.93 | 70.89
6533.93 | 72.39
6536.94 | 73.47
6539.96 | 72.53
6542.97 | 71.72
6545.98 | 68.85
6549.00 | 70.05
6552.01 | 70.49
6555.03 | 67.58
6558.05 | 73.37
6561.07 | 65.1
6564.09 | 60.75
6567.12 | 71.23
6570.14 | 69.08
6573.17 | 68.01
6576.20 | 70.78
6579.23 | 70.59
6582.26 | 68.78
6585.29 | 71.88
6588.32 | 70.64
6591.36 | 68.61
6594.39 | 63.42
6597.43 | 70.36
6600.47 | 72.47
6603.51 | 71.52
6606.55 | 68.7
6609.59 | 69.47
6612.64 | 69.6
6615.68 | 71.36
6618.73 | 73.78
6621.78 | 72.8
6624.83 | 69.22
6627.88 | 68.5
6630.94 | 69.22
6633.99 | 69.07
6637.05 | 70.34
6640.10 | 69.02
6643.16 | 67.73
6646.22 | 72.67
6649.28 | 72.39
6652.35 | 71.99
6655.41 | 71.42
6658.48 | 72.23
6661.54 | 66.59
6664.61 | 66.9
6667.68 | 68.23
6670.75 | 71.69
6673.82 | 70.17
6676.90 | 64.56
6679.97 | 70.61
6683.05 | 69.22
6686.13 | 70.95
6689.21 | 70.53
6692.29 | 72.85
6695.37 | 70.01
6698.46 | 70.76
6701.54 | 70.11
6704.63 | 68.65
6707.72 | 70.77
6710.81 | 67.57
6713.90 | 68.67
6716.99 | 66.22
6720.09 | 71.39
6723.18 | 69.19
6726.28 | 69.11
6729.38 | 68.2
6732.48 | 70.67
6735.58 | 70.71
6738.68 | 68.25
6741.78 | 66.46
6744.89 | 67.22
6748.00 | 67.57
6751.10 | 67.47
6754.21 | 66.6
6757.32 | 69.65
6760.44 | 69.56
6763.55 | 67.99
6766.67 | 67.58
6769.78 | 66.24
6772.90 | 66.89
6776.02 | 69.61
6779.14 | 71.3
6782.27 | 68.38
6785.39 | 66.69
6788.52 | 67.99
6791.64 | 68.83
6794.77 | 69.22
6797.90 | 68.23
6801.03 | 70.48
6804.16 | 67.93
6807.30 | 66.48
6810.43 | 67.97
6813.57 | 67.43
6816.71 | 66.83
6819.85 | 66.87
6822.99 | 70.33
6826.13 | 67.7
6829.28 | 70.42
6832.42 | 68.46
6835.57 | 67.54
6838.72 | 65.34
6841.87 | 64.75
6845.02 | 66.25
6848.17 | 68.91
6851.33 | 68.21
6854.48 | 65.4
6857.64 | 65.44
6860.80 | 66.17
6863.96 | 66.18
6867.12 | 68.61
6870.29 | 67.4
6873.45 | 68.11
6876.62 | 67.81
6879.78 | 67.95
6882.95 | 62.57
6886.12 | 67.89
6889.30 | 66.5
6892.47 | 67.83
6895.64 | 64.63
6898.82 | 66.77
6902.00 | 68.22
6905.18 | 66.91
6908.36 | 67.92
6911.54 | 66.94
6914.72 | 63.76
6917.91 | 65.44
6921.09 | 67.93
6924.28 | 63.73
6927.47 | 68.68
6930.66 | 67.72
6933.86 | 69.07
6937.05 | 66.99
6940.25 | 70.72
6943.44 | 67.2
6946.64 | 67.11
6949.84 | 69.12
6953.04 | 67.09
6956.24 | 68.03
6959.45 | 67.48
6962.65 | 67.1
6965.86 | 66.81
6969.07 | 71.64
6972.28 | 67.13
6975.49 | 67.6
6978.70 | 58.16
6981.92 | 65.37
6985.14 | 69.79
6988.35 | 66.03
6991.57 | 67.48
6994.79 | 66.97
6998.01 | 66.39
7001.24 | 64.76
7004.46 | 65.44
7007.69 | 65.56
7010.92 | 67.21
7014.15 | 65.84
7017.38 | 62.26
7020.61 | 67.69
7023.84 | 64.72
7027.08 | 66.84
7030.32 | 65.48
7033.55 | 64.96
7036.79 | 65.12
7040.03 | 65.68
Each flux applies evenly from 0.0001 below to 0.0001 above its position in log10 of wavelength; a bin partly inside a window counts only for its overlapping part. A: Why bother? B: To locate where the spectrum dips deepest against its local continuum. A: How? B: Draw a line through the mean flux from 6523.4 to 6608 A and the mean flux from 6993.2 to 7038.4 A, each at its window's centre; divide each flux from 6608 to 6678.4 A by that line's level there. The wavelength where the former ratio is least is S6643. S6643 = 6676.90 A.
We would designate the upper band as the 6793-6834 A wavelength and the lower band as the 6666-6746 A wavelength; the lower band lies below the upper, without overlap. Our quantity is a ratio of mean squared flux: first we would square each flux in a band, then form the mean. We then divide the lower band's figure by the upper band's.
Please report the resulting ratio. 1.03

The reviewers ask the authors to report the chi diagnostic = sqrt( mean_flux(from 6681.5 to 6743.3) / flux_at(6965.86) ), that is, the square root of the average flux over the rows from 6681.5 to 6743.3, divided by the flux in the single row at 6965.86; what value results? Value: 1.02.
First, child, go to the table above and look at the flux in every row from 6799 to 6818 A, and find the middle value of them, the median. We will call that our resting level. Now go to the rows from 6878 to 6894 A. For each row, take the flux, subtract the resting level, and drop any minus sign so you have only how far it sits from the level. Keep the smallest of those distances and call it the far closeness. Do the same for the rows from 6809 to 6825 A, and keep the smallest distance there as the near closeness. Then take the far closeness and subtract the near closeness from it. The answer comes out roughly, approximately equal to -0.1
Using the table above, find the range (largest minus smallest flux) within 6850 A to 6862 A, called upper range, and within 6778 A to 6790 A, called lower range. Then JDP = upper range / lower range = 0.6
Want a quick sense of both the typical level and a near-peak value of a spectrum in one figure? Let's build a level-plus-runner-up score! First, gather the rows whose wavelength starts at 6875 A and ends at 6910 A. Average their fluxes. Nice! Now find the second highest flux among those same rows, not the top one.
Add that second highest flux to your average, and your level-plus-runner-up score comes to 135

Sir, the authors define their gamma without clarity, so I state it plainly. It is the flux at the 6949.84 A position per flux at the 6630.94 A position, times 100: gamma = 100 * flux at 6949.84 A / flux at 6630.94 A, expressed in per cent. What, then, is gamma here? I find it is 99.9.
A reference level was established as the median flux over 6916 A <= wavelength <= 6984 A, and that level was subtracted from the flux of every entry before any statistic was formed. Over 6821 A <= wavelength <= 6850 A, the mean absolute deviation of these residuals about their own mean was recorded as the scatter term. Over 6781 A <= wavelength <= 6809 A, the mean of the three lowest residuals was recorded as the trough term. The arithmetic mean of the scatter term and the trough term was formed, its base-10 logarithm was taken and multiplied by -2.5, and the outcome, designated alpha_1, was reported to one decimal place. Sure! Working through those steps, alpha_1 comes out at 0.4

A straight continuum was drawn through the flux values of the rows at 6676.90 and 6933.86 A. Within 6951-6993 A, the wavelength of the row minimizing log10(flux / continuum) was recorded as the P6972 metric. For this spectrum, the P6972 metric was 6978.70 A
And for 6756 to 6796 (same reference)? 6769.78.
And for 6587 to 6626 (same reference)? 6594.39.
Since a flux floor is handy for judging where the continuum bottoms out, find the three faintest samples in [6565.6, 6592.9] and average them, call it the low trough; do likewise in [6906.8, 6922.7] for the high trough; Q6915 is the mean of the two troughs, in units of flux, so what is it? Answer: 66.9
